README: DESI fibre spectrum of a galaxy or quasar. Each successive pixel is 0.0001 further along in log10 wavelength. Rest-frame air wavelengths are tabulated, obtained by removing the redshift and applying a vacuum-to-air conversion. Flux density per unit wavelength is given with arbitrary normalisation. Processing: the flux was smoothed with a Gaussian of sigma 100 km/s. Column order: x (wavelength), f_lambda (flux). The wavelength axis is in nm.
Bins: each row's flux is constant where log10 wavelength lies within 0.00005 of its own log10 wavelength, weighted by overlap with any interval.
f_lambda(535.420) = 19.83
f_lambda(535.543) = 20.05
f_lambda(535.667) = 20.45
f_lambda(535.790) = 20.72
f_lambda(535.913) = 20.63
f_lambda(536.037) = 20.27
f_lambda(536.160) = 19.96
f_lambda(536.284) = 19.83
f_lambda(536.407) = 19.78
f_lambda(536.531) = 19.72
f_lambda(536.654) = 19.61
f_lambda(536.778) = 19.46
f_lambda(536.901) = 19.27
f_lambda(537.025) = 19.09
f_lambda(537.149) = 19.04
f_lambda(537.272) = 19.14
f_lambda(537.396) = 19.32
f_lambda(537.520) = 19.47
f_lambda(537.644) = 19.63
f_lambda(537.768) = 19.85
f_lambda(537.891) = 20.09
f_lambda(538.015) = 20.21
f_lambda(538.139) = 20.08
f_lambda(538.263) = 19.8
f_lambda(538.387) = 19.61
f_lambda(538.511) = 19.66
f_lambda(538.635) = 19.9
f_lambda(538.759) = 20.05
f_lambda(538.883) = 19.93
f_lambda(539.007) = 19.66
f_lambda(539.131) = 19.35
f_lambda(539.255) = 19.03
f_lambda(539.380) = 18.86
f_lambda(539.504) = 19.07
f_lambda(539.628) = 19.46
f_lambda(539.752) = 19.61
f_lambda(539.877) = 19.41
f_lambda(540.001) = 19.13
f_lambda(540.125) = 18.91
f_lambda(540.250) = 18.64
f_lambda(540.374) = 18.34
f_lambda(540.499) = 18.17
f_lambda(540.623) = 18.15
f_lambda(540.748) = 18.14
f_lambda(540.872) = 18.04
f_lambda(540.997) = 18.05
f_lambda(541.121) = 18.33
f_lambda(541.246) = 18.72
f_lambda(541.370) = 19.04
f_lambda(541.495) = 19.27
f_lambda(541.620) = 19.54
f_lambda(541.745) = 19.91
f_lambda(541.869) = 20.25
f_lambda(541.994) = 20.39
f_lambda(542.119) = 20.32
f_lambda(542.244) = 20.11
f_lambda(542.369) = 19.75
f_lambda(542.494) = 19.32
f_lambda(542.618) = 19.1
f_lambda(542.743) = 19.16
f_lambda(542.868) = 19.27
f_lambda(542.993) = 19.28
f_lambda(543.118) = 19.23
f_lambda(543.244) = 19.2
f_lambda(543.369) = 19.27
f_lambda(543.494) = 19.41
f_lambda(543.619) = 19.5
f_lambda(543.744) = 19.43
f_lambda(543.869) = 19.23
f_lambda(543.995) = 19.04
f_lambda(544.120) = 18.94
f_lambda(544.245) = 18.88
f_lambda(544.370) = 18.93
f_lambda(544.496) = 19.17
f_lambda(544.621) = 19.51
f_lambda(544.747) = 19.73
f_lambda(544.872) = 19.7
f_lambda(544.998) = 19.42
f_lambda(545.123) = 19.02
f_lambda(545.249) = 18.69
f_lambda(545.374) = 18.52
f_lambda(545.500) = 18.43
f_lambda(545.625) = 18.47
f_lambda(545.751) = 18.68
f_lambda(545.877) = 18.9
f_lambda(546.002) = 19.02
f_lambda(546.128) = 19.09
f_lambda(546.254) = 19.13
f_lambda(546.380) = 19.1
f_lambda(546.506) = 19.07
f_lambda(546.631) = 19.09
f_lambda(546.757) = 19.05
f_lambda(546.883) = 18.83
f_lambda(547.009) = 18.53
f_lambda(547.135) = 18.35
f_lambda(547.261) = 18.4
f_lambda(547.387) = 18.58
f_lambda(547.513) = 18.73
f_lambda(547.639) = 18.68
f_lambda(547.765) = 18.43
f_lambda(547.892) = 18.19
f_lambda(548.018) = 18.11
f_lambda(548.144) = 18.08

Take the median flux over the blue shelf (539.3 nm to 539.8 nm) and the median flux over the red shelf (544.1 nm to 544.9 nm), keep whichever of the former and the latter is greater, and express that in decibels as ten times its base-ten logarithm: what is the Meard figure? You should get 12.8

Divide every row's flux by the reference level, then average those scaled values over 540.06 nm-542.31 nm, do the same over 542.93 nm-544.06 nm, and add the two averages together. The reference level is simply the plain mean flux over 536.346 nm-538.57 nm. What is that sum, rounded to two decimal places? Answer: 1.95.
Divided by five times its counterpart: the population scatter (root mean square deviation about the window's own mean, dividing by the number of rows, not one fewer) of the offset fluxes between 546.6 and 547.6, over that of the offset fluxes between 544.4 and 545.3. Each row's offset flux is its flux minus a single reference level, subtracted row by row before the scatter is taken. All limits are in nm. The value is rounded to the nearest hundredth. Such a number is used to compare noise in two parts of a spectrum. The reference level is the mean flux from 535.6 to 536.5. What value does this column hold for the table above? 0.15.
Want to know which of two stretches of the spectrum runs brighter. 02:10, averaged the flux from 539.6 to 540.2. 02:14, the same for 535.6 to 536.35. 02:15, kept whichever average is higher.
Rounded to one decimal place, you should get 20.3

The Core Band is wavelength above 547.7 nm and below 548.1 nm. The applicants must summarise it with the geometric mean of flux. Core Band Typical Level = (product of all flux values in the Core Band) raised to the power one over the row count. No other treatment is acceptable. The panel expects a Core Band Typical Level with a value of 18.2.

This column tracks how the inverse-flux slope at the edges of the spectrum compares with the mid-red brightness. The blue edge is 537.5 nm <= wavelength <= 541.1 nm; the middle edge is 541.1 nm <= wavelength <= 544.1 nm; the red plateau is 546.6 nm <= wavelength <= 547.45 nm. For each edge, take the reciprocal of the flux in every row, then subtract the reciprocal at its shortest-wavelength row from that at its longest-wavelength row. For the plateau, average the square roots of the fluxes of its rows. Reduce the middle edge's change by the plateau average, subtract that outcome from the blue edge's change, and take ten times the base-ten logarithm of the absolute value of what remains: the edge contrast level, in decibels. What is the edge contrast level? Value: 6.36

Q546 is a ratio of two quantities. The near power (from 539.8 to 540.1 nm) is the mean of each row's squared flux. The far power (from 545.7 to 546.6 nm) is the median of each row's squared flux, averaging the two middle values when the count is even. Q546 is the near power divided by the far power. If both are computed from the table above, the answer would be 1.02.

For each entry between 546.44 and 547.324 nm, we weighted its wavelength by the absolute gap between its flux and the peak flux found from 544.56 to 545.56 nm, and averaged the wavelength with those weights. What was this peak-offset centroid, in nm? 546.96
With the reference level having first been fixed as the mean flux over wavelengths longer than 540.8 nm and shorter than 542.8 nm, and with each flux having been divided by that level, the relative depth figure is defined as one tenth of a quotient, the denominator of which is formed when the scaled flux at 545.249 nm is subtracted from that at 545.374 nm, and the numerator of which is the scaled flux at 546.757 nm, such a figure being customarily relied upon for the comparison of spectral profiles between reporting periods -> -11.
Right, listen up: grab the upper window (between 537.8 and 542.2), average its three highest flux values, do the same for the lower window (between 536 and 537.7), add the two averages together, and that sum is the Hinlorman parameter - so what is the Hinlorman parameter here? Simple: 40.3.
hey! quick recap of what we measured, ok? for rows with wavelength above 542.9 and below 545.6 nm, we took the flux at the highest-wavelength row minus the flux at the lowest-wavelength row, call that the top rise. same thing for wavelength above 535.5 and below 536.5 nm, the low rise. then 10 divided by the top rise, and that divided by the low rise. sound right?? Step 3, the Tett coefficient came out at 44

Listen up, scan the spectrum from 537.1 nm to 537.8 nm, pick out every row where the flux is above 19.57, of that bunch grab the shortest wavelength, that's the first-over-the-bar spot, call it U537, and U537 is 537.644 nm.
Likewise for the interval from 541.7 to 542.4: 541.745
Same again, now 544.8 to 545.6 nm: 544.872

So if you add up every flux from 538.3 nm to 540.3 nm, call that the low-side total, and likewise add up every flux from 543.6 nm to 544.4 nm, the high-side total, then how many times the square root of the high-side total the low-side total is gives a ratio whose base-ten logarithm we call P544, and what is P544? 1.43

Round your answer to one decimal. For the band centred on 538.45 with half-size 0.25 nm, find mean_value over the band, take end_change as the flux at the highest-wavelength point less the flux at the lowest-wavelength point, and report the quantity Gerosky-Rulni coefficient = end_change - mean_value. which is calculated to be -19.6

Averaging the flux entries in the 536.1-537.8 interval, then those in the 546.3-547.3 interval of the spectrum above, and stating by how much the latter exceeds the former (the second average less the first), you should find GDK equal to -0.7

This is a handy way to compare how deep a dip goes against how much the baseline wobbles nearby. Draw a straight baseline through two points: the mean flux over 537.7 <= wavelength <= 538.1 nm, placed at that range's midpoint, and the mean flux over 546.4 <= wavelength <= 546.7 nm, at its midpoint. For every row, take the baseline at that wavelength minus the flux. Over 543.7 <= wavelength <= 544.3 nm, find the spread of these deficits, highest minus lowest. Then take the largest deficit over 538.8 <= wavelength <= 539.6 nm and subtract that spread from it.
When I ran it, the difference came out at 0.5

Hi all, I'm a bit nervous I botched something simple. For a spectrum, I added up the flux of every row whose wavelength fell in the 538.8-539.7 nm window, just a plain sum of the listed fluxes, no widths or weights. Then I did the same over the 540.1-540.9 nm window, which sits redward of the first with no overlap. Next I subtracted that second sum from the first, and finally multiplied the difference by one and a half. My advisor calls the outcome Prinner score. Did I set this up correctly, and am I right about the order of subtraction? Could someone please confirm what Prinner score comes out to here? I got 10.5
